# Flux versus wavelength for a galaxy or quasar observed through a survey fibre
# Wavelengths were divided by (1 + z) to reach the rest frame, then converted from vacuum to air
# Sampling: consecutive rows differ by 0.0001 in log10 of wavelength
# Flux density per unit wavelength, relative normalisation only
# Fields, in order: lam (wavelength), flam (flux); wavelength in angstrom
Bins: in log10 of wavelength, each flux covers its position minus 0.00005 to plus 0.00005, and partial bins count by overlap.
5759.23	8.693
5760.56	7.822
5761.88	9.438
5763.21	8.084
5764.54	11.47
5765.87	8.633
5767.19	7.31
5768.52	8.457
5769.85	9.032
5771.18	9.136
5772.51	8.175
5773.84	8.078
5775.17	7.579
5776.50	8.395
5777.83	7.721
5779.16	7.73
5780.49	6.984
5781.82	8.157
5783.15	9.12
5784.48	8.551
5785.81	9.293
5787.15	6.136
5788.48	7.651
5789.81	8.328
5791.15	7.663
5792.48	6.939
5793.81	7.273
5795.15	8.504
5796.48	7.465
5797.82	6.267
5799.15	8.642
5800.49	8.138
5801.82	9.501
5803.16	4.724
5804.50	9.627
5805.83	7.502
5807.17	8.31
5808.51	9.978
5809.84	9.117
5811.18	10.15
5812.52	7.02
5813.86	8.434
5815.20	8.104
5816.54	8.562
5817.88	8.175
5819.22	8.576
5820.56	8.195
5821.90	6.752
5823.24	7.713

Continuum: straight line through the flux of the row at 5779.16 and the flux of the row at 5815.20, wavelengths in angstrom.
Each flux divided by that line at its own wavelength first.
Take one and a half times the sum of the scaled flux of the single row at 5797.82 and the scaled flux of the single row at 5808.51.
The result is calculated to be 3.05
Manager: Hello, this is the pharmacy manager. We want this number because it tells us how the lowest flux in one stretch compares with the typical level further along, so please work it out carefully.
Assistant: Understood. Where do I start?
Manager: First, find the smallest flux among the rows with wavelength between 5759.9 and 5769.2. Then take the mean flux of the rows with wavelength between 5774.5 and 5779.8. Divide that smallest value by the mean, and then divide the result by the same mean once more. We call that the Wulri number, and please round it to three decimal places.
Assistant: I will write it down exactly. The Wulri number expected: 0.118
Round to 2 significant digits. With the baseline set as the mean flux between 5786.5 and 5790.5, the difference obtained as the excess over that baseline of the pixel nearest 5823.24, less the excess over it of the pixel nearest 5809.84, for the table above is -1.4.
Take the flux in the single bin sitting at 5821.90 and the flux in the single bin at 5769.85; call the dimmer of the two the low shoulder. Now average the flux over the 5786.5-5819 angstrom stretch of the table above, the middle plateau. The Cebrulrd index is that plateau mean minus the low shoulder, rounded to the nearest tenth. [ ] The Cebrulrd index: 1.3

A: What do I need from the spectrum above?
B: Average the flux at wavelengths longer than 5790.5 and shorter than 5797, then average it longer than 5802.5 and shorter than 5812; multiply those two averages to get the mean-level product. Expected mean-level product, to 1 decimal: 64.2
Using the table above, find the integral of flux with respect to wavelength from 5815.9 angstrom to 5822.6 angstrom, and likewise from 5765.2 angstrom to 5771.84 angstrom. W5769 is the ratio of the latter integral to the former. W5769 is 1.05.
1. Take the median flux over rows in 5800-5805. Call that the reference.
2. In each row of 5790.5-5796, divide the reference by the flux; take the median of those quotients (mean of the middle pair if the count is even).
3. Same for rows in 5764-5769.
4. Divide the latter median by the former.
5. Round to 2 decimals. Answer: 0.87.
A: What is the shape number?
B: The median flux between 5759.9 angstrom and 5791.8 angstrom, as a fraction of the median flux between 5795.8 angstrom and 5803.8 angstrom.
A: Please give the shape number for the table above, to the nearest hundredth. 1.05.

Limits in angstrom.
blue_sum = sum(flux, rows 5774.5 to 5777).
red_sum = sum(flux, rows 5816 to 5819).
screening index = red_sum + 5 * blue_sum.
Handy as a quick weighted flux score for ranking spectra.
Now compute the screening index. 97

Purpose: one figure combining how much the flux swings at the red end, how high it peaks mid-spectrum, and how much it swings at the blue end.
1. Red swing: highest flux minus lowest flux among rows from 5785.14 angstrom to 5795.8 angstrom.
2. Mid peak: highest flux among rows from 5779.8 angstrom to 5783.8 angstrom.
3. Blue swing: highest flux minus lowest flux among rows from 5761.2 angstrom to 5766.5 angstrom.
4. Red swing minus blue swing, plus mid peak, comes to 8.9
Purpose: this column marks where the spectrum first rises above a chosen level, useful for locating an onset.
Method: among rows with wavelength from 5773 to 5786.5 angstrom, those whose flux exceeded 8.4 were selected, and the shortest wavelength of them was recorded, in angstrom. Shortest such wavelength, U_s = 5783.15 angstrom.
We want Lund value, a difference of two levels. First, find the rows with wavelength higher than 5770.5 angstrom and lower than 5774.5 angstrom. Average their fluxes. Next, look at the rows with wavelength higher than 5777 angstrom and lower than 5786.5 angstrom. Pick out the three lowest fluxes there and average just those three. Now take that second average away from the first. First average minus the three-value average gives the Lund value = 1.0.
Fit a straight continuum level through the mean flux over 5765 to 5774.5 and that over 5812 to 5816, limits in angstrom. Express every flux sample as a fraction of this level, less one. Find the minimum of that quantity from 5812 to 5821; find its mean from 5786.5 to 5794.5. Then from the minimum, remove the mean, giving -0.008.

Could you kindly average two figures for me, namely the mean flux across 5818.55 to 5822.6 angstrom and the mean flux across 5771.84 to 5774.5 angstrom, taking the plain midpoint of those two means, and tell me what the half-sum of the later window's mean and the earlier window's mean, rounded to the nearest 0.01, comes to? 7.98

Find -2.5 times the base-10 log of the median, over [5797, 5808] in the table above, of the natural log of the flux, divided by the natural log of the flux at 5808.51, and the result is 0.10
